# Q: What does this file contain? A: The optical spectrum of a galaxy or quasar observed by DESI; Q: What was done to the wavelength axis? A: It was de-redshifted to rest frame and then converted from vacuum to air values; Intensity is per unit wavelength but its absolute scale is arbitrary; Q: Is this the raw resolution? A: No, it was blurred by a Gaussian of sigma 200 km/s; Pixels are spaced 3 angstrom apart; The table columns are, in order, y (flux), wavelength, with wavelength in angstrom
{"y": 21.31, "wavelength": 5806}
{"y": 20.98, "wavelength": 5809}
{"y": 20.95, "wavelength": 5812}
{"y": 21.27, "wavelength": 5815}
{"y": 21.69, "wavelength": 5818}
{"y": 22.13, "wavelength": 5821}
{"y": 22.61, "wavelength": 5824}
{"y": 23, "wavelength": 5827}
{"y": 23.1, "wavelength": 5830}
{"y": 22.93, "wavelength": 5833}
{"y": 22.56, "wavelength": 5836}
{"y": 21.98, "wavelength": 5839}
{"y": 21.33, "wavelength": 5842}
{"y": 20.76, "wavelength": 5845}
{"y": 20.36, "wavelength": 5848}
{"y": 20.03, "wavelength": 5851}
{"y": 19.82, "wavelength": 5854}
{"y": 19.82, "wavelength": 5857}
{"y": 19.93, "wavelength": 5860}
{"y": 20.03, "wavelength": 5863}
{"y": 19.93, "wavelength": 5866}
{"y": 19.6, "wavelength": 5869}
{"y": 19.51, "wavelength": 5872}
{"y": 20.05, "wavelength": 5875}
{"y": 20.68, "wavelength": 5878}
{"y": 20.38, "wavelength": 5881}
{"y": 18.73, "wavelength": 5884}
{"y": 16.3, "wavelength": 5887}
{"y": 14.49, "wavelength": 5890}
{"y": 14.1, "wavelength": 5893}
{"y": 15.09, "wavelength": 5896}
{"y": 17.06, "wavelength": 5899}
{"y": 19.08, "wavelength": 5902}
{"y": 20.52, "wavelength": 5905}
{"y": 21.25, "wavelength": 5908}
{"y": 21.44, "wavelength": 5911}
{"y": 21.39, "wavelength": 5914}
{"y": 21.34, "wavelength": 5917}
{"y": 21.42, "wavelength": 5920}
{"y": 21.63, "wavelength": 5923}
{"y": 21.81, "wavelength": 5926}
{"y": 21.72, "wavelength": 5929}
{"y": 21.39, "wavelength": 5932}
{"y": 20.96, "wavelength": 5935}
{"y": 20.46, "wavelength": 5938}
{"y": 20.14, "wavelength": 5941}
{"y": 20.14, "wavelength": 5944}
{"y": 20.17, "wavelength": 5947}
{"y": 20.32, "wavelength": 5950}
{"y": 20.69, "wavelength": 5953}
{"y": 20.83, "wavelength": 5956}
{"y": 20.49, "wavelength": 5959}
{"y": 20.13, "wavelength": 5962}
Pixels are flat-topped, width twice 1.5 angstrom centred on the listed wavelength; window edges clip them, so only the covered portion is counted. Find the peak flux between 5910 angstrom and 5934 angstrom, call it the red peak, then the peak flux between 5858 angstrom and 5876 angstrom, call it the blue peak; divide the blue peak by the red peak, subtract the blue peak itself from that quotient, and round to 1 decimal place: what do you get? -19.1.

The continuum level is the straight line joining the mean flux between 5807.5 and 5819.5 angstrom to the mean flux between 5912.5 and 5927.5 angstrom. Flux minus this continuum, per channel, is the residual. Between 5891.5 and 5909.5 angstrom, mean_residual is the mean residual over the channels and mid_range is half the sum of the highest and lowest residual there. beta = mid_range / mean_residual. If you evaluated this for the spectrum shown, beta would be 1.05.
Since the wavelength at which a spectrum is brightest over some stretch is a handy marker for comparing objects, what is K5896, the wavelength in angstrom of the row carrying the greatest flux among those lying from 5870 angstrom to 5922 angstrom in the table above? 5911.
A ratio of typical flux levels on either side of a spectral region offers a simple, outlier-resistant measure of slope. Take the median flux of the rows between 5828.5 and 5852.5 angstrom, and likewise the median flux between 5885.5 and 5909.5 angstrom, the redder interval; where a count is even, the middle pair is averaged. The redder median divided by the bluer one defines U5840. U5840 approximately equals 0.77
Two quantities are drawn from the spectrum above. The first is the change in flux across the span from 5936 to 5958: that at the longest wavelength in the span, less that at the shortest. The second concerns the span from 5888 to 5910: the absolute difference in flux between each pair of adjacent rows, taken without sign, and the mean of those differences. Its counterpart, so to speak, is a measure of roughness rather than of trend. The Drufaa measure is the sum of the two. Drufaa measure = 1.6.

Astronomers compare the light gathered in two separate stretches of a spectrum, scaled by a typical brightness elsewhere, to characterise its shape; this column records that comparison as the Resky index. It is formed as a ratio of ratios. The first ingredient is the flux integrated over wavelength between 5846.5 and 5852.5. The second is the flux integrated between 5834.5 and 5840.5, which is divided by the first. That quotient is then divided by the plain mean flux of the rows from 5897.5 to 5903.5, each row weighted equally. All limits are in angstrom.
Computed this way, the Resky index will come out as 0.0610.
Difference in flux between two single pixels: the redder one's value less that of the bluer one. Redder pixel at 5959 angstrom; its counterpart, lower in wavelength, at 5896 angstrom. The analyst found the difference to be 5.4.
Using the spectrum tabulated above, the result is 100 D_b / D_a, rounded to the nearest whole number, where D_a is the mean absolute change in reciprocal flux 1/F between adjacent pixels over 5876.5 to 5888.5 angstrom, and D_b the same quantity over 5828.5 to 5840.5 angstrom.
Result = 17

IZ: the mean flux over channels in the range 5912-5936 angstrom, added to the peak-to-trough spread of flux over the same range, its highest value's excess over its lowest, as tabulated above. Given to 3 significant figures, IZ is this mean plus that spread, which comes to 22.3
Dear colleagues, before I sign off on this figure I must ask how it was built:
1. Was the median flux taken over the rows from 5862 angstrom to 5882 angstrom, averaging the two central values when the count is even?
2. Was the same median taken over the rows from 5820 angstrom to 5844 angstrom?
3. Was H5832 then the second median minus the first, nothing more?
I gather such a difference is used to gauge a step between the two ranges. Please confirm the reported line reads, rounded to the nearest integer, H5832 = 3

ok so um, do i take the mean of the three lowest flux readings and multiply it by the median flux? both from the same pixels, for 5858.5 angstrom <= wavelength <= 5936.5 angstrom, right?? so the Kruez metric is 294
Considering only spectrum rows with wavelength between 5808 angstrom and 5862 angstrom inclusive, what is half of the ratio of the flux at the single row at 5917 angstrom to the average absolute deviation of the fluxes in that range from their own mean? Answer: 11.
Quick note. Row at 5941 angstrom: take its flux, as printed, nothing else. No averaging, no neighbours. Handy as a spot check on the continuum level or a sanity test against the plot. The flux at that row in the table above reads 20.14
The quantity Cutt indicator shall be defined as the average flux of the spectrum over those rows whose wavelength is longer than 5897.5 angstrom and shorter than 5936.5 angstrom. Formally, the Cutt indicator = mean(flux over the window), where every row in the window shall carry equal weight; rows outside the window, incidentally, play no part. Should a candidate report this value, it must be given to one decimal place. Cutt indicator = 20.8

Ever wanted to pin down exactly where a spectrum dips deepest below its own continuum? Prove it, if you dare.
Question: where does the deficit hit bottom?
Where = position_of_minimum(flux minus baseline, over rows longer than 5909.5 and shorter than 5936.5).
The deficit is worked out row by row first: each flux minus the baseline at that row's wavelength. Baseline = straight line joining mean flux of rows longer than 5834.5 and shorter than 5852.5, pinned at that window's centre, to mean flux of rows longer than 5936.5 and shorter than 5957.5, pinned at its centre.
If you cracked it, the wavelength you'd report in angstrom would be 5935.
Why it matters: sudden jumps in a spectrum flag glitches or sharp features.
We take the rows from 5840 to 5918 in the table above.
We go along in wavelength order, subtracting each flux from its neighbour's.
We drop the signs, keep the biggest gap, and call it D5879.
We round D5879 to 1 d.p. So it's 2.4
